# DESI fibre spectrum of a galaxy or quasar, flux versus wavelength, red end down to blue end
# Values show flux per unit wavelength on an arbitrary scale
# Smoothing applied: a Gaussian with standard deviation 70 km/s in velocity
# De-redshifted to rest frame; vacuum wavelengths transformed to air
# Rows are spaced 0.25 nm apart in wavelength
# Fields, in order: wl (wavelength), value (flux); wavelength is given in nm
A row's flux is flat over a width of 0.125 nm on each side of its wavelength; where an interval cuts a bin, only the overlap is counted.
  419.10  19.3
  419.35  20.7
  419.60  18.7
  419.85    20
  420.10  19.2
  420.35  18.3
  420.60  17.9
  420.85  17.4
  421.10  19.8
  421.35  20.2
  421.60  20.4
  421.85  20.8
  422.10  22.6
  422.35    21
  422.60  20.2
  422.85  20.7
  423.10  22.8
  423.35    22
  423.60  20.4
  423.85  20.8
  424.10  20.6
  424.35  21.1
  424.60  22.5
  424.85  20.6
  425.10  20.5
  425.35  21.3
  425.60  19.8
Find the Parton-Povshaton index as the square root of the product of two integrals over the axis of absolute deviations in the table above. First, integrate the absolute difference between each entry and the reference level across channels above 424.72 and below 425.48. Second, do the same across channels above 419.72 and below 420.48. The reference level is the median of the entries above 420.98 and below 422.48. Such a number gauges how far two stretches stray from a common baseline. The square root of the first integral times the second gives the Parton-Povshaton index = 0.5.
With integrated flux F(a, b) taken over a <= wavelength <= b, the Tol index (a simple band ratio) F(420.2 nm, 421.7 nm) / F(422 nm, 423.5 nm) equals 0.882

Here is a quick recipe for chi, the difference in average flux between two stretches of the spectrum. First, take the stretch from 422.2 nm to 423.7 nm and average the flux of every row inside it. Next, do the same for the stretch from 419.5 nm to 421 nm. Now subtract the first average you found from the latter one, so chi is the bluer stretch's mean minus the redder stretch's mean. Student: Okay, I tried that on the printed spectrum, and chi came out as -2.6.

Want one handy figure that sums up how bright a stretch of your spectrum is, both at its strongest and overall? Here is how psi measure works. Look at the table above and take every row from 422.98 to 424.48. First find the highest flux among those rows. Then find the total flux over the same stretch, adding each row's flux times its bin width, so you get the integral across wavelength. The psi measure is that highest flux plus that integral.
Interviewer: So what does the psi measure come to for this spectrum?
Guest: 54.7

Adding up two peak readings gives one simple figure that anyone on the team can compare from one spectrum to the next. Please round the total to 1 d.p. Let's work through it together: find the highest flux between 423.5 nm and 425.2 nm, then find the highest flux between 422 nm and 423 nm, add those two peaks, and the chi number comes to 45.1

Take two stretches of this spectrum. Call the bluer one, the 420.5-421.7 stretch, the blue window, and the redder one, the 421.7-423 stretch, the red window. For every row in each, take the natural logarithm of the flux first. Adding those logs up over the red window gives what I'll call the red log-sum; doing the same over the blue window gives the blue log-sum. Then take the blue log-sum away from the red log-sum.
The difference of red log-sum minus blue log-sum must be 0.5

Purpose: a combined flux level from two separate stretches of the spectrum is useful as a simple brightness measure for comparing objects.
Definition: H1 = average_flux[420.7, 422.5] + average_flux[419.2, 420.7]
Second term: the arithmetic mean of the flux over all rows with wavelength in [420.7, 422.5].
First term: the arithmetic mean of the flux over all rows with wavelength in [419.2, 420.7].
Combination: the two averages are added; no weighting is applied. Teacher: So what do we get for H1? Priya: 39.4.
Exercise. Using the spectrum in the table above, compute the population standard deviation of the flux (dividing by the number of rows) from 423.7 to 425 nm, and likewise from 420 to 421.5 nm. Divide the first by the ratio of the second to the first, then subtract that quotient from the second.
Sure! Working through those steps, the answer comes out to 0.5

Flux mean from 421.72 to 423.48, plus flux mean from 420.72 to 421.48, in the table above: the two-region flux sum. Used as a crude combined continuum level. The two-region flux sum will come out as 40.6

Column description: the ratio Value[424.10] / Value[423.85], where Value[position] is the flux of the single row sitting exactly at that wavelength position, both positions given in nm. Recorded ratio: 0.99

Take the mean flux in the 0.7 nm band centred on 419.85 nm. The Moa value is 19.3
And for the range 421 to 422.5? 20.8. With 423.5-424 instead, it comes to 20.6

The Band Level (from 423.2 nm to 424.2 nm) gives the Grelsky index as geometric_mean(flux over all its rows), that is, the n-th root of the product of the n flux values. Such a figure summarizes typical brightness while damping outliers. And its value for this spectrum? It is 20.9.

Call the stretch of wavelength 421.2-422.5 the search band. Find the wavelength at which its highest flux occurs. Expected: 422.10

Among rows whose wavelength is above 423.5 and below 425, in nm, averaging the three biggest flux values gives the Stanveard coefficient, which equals 21.5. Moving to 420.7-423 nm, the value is 21.5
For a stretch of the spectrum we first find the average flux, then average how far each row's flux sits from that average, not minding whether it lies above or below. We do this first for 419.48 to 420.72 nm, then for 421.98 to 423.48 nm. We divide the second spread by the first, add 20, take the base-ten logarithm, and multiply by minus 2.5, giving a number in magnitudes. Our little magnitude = -3.33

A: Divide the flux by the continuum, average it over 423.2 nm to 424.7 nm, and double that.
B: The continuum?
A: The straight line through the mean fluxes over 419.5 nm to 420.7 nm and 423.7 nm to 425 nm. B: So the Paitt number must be 2.03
